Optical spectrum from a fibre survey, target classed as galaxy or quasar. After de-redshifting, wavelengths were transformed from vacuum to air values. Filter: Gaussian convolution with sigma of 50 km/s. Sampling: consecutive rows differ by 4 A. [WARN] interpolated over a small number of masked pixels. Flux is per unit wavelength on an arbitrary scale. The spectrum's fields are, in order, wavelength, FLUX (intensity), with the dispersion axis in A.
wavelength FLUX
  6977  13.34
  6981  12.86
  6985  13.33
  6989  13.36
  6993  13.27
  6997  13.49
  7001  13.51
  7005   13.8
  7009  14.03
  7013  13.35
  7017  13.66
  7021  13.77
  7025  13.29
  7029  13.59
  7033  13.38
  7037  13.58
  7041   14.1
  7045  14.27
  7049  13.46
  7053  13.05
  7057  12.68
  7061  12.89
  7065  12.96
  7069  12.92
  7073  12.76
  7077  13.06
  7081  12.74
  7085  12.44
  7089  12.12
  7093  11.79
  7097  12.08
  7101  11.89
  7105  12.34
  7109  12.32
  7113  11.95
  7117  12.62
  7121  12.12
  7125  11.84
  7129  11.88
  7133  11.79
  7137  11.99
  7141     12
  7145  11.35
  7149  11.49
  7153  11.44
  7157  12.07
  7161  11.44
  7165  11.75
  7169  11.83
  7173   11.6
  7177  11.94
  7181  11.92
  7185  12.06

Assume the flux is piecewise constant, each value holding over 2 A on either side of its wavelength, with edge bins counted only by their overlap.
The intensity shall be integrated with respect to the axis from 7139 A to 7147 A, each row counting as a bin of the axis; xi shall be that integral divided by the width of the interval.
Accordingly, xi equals 11.7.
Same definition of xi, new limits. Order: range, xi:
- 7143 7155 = 11.4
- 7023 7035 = 13.4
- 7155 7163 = 11.8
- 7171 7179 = 11.8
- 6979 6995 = 13.2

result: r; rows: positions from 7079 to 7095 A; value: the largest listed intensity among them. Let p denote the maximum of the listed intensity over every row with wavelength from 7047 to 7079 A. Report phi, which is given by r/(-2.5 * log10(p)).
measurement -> -4.5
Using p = 13.46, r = 12.74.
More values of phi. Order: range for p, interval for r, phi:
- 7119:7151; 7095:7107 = -4.6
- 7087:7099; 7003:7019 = -5.2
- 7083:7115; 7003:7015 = -5.1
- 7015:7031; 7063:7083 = -4.6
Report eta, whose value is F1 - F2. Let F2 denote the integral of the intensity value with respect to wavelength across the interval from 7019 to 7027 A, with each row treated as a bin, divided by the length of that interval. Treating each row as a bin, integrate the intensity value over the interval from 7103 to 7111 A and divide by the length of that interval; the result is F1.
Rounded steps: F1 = 12.3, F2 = 13.5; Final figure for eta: -1.20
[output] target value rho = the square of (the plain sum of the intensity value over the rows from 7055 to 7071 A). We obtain 2647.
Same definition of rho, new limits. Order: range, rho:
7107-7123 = 2402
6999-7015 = 2991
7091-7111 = 3651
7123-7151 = 6780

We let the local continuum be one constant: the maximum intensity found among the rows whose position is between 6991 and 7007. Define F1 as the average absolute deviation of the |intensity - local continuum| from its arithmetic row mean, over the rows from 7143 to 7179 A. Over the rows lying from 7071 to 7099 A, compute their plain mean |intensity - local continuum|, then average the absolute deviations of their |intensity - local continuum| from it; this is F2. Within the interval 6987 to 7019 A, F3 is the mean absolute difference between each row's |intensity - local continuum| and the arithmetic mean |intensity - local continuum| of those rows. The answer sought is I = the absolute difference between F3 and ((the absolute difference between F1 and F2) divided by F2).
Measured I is 0.29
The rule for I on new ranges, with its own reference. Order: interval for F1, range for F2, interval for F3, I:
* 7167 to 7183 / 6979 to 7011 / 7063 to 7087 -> 0.26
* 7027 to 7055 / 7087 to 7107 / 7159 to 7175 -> 0.03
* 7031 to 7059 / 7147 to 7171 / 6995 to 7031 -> 0.01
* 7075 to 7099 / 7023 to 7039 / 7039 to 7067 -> 1.74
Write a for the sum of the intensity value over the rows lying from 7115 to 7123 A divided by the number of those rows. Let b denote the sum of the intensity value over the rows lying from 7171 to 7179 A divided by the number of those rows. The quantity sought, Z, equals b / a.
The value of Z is 0.95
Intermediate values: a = 12.4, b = 11.8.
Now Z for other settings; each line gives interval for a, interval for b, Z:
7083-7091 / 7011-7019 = 1.10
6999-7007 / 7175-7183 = 0.87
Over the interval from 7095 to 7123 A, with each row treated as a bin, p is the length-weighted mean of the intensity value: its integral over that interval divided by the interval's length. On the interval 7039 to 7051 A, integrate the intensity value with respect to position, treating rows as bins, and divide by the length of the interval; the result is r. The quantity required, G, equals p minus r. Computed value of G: -1.8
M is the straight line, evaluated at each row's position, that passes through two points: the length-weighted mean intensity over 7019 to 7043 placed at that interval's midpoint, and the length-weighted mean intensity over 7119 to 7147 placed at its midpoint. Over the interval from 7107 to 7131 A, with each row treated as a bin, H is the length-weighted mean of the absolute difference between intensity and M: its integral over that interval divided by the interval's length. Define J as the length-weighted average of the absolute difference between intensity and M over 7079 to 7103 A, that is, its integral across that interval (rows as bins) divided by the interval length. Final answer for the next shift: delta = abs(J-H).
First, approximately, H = 0.17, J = 0.40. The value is 0.23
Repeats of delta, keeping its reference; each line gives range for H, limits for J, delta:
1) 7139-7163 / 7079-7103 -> 0.16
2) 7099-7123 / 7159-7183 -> 0.32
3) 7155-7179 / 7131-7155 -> 0.34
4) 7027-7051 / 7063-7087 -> 0.22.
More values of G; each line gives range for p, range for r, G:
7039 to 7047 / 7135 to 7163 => 2.5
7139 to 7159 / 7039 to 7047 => -2.5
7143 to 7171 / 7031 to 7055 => -2.0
